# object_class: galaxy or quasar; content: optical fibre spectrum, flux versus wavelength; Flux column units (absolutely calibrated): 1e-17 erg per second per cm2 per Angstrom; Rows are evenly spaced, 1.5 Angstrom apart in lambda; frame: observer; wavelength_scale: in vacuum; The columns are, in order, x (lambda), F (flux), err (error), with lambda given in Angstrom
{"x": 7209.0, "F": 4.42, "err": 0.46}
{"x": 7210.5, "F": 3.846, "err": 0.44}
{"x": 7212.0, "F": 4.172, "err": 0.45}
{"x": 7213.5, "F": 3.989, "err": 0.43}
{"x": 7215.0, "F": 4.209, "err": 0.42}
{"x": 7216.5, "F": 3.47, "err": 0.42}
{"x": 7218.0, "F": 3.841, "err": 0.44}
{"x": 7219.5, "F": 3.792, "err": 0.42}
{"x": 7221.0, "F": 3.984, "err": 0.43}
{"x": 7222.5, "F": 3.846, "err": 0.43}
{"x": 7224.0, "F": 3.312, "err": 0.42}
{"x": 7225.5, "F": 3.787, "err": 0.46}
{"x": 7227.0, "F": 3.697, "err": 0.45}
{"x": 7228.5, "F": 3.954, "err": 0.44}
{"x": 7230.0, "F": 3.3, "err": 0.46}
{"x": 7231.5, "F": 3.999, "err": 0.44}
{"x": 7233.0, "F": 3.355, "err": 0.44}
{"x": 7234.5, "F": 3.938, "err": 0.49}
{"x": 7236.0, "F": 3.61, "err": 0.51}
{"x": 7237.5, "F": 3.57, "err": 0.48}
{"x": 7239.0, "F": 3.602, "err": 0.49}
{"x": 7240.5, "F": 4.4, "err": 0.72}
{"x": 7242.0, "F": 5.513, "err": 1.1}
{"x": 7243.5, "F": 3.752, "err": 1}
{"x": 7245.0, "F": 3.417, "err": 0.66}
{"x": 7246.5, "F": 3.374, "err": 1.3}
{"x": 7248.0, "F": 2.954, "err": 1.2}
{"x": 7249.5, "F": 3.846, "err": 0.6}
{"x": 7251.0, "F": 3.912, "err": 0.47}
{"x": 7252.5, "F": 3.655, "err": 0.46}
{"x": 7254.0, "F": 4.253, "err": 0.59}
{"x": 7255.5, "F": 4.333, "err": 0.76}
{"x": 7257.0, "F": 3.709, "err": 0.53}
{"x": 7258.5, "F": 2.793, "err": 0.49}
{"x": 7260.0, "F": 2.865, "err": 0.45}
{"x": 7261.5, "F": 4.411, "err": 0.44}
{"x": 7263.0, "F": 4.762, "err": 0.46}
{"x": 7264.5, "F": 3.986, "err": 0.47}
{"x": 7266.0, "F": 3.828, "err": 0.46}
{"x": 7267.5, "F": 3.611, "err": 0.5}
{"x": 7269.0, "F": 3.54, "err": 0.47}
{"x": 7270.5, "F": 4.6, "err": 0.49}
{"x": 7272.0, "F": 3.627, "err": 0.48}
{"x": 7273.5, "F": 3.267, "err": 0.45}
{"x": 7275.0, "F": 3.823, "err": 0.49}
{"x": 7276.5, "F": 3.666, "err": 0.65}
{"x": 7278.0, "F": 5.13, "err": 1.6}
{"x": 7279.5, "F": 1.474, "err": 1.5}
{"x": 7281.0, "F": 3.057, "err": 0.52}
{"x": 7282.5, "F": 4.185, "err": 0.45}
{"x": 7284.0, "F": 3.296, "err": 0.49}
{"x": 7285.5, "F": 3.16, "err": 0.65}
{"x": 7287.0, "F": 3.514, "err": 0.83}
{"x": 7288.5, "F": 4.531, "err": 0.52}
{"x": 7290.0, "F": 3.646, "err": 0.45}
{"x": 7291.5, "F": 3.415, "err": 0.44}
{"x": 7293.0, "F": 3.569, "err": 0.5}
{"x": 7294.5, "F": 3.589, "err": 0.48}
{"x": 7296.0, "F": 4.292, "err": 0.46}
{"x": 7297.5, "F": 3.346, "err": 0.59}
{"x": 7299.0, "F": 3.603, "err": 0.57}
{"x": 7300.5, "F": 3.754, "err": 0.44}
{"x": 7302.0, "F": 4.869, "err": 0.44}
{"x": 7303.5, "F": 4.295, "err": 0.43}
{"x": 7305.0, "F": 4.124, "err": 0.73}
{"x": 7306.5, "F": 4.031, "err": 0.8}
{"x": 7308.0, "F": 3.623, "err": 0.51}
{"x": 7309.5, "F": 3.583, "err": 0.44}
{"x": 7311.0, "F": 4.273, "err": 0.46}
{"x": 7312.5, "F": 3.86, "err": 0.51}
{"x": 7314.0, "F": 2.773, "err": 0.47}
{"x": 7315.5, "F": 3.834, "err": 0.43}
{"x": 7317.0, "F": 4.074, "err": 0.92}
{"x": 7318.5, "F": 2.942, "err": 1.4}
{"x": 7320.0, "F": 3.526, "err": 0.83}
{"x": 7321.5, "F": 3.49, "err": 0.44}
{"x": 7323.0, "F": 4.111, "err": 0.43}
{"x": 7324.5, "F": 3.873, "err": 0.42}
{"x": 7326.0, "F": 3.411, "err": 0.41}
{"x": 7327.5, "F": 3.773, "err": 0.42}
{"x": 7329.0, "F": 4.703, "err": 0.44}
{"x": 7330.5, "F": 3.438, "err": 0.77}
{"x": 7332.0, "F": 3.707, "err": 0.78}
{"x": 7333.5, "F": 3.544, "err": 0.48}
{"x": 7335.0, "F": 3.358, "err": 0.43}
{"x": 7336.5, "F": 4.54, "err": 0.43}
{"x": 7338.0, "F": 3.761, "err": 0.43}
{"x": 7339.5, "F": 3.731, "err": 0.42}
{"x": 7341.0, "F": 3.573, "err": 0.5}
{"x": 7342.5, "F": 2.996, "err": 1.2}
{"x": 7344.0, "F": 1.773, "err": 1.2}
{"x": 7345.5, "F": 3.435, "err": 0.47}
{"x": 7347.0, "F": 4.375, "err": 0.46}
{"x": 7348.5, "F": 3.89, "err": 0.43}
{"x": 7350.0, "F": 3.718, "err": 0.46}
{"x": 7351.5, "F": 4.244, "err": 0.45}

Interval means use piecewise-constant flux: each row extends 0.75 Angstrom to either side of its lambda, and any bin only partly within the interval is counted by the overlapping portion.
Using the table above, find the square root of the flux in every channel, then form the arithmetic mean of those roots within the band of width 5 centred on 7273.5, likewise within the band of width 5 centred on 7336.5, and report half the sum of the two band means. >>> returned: 1.93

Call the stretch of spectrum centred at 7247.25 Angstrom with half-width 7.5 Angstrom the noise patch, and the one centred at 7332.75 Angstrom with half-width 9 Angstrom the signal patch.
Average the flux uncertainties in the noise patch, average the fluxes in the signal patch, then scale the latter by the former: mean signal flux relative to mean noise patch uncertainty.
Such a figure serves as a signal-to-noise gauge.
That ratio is 4.7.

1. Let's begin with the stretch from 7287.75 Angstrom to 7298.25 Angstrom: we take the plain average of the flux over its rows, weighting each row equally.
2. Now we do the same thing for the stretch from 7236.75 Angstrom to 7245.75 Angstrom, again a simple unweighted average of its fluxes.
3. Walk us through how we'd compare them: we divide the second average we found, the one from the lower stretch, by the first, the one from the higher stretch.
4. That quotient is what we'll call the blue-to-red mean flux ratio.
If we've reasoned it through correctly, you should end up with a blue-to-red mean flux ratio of 1.07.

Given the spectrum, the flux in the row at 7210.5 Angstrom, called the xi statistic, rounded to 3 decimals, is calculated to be 3.846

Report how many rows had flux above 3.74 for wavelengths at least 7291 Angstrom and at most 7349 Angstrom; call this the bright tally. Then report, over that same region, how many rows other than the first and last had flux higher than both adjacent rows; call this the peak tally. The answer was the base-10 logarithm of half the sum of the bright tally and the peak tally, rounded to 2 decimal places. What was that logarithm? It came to 1.15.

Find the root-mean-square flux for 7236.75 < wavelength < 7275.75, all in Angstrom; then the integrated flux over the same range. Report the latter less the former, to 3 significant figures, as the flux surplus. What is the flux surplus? 145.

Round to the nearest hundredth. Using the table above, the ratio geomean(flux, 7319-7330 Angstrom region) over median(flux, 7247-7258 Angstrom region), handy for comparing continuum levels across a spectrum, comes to 0.99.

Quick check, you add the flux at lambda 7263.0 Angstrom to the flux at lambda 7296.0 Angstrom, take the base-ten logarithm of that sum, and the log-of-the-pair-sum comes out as 0.96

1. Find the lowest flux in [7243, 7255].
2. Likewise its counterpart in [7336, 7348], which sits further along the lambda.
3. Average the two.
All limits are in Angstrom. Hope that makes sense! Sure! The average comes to 2.36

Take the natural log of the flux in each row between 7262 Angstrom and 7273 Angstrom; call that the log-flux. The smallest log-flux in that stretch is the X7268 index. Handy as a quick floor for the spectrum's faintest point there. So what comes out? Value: 1.26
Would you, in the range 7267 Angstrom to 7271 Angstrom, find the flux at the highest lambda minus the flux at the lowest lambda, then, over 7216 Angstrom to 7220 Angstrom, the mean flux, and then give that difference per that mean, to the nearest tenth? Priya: 0.3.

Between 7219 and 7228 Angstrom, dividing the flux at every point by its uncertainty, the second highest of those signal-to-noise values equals 9.0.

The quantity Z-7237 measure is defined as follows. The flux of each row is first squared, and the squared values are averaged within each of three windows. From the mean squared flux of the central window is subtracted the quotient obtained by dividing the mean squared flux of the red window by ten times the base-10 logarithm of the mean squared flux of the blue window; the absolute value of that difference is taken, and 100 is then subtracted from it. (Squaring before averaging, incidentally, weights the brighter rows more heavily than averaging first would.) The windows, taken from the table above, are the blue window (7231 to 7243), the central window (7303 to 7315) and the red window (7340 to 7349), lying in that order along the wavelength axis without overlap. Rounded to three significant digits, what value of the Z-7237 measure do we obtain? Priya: -86.2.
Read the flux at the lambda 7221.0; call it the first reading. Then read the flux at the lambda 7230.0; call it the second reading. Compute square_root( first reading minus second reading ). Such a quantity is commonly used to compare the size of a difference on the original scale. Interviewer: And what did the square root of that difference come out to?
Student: 0.8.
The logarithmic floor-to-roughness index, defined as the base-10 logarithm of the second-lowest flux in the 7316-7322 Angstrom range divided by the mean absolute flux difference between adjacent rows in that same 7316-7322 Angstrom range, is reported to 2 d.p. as 0.78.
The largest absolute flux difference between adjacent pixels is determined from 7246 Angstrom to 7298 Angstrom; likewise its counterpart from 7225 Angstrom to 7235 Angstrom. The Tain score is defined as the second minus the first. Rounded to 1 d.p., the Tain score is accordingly -3.0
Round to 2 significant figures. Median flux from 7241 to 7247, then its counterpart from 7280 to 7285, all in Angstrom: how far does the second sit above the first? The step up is -0.29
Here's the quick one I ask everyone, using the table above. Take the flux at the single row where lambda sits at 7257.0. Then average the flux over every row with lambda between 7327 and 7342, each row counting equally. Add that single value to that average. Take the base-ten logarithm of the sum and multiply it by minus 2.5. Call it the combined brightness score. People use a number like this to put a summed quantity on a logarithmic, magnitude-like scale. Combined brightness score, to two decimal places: -2.19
